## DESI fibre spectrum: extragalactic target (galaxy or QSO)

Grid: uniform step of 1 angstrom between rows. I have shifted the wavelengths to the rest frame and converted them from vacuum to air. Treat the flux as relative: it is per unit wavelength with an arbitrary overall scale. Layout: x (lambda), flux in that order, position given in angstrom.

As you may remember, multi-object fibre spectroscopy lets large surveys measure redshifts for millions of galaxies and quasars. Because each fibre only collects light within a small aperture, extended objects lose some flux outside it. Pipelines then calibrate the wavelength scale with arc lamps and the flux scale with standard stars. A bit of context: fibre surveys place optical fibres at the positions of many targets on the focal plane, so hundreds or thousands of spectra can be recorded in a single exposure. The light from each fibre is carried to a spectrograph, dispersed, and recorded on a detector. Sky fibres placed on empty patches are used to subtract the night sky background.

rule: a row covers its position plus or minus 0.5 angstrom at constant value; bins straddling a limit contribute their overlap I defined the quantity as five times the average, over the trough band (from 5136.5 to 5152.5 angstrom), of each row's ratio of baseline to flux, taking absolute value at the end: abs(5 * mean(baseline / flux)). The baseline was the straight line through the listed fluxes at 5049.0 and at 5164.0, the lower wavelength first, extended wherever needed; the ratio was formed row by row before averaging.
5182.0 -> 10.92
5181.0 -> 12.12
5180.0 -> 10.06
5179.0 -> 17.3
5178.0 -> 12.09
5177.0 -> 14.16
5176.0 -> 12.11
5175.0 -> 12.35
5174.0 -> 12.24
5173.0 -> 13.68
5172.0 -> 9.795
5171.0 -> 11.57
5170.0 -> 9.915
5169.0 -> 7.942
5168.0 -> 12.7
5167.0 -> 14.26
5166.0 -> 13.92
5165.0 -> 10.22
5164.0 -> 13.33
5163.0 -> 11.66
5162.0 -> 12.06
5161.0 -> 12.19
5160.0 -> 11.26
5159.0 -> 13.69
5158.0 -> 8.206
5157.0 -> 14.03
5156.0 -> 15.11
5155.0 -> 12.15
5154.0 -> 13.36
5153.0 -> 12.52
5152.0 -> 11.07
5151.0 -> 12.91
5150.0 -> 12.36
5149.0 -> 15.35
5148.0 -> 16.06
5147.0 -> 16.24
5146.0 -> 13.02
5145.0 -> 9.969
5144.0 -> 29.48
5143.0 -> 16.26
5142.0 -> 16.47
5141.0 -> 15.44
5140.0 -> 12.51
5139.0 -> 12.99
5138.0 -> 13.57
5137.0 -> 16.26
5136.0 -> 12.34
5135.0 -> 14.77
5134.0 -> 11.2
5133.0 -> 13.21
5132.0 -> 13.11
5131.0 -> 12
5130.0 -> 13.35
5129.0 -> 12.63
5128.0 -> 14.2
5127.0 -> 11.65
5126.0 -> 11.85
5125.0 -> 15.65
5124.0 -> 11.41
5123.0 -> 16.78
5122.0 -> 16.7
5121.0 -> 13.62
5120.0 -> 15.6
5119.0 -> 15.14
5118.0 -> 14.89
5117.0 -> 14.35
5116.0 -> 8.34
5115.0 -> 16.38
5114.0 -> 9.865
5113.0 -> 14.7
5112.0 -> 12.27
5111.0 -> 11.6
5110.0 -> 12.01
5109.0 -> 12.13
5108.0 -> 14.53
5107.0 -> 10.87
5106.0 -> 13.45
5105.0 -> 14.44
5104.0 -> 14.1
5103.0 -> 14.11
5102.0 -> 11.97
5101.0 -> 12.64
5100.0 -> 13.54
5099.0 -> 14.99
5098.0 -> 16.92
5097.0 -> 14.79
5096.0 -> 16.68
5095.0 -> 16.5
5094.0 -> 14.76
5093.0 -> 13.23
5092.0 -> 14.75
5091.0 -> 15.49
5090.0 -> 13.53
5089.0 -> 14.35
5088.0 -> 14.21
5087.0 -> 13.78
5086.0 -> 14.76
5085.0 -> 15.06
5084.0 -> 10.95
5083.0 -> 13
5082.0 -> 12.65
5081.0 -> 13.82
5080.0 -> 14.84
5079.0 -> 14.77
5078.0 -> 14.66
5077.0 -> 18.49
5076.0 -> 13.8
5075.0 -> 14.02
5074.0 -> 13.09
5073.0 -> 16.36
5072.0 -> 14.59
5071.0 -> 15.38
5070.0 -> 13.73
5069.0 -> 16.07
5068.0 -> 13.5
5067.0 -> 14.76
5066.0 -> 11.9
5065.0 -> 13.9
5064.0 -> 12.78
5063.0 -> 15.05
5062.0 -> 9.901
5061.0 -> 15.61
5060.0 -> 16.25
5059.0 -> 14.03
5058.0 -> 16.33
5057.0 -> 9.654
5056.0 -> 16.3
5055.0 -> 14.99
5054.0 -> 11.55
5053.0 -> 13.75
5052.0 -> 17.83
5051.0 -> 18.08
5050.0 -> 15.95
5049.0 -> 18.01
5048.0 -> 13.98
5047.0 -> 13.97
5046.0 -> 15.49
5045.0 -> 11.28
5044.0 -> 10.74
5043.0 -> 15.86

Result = 4.97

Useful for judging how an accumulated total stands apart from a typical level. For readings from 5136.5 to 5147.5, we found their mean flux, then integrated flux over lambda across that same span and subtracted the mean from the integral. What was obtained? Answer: 157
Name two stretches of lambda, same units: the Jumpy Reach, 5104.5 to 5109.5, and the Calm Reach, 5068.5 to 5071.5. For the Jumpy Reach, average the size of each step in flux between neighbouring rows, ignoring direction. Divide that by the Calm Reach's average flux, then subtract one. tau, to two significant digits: -0.84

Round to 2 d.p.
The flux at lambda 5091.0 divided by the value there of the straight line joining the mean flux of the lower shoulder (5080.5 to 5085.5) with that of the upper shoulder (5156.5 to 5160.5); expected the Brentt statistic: 1.20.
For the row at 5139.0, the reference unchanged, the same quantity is 1.07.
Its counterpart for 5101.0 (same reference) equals 0.99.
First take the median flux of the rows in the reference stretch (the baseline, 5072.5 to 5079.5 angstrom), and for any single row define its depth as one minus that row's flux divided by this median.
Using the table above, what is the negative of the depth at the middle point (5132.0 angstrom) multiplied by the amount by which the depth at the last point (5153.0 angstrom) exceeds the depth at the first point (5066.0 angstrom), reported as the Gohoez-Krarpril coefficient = 0.004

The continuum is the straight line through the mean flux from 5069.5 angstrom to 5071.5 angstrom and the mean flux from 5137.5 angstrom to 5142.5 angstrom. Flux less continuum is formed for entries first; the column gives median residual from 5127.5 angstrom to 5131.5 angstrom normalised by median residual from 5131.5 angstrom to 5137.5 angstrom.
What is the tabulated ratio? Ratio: 1.2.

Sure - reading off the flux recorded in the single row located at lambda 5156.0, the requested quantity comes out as 15.11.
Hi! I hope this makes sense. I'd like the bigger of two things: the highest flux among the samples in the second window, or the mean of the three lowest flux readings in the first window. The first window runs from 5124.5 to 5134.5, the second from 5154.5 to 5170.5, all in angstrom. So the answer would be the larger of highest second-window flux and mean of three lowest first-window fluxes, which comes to 15.1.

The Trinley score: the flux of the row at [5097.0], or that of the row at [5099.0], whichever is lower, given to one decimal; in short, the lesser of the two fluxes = 14.8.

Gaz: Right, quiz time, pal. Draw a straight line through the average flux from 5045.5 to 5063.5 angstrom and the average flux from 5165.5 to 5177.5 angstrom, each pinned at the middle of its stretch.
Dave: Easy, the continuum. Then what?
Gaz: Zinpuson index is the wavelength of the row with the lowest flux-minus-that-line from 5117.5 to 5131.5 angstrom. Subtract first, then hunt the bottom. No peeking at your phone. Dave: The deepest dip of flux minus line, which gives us 5124.0 angstrom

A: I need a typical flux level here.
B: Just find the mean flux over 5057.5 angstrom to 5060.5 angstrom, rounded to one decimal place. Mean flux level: 15.5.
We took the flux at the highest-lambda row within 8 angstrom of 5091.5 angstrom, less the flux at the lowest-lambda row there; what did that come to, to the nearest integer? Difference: 4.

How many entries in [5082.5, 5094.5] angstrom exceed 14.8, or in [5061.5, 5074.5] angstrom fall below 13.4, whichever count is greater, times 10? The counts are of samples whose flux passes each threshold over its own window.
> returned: 40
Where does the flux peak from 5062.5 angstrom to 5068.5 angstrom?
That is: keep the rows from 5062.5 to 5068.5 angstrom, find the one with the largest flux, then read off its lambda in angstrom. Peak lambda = 5063.0 angstrom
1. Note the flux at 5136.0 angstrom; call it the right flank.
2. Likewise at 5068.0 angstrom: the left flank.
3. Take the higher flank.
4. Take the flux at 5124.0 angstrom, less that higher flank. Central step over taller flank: -2.1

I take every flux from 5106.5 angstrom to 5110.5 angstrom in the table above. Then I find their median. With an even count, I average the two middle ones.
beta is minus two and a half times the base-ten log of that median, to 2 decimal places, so -2.70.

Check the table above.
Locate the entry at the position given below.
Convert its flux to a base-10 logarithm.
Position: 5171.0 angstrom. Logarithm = 1.06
